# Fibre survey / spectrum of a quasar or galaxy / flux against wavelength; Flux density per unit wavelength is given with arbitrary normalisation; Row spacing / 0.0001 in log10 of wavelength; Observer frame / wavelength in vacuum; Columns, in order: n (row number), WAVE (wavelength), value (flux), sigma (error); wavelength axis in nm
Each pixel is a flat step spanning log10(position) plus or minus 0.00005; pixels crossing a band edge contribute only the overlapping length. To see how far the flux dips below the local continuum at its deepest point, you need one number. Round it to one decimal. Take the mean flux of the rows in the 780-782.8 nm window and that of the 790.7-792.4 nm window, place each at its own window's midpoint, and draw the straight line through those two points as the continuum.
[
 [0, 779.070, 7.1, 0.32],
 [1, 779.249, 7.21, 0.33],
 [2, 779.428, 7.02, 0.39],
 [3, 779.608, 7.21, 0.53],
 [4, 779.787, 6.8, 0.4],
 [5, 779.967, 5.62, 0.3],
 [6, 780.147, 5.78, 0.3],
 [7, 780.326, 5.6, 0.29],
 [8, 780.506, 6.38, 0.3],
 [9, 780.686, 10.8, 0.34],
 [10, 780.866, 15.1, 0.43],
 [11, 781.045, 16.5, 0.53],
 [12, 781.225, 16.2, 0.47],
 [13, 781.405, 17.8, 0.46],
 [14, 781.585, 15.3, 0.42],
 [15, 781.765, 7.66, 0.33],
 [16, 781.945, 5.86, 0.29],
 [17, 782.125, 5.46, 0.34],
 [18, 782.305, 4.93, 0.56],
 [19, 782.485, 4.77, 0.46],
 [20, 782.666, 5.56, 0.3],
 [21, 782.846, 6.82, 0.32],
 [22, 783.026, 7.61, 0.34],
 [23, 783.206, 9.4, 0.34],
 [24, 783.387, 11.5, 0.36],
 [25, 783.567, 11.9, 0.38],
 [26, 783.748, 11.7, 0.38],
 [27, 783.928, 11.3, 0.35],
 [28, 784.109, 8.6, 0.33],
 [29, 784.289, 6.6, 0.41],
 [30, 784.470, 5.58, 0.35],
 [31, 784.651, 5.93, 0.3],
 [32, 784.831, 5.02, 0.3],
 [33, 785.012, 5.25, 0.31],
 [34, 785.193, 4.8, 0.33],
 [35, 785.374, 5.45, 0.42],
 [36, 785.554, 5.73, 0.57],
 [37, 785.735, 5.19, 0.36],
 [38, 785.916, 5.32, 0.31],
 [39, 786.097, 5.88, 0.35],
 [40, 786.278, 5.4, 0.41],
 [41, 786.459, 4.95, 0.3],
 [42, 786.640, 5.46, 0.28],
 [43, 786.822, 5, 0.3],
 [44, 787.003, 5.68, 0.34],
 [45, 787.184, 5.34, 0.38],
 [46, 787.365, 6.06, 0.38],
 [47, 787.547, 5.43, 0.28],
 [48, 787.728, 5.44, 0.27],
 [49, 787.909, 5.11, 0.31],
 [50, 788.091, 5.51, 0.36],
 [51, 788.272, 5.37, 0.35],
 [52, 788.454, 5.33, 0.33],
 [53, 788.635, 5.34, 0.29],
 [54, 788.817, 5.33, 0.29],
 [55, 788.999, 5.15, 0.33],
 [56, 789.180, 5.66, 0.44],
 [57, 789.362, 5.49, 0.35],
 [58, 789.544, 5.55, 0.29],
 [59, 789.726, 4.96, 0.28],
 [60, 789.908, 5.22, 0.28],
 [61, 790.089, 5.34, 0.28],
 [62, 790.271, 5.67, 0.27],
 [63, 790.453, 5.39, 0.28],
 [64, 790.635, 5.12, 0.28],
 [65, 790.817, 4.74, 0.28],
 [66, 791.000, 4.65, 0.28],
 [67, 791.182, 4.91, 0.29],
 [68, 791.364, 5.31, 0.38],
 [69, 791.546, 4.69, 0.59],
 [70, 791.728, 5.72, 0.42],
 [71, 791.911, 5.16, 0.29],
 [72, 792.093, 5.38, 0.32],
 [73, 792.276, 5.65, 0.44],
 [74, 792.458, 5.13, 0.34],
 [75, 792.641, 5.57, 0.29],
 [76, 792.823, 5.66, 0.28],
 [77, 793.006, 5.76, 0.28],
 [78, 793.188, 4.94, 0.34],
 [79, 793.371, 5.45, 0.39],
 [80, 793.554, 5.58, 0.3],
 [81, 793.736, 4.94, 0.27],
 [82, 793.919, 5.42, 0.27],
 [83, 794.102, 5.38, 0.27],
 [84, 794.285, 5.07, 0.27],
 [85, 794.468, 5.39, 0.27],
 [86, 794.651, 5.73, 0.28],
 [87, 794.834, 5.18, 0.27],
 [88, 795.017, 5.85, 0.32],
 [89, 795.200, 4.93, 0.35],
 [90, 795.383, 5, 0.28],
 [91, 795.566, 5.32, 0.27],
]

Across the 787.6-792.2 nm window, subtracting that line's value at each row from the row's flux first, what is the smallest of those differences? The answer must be -1.6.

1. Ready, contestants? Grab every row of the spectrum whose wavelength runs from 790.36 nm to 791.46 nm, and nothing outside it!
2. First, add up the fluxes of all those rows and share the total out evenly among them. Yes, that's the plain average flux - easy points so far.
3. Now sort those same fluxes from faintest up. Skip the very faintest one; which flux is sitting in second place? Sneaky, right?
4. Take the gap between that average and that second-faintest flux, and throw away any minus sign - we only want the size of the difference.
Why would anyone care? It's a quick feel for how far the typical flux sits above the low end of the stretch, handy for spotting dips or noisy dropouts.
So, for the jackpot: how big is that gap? 0.28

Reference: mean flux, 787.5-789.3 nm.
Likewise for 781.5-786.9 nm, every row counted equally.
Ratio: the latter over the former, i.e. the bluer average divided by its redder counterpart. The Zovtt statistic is 1.30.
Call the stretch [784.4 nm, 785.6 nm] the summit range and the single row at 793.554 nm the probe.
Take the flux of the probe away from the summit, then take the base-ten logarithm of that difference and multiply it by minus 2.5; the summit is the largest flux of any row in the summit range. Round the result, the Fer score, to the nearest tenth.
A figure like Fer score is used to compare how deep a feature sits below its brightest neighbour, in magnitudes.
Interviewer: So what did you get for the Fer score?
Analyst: 1.1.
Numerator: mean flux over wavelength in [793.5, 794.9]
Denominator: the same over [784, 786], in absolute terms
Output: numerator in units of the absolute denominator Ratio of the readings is 0.92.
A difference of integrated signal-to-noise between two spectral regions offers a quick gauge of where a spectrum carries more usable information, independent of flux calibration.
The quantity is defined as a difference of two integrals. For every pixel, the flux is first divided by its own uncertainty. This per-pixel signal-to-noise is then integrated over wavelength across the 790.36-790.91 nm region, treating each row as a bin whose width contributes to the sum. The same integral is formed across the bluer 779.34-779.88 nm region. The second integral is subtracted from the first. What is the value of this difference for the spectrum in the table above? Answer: 1.2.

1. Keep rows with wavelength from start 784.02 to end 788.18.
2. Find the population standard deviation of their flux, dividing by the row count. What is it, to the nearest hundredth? 0.75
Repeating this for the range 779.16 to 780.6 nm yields 0.66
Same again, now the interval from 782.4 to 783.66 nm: 2.59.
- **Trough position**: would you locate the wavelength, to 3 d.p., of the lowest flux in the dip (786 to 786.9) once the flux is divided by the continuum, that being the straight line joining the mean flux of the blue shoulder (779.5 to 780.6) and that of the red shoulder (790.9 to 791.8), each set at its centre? 786.459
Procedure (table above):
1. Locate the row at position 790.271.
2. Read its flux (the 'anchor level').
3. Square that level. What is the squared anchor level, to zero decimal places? 32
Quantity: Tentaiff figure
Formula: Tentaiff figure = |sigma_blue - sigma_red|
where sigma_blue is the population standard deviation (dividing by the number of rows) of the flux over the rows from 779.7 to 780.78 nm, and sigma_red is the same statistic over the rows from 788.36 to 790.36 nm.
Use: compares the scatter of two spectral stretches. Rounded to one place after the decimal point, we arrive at 1.6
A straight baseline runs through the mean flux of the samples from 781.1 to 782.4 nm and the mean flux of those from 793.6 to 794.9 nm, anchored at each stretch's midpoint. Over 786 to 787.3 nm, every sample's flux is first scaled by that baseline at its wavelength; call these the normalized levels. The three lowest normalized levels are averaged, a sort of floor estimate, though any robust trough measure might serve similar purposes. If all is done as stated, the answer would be 0.60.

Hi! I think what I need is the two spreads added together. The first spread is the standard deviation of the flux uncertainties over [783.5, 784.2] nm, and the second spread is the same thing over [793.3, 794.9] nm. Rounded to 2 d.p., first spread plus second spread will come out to 0.06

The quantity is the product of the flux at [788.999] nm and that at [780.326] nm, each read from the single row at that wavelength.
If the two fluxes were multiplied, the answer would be 29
